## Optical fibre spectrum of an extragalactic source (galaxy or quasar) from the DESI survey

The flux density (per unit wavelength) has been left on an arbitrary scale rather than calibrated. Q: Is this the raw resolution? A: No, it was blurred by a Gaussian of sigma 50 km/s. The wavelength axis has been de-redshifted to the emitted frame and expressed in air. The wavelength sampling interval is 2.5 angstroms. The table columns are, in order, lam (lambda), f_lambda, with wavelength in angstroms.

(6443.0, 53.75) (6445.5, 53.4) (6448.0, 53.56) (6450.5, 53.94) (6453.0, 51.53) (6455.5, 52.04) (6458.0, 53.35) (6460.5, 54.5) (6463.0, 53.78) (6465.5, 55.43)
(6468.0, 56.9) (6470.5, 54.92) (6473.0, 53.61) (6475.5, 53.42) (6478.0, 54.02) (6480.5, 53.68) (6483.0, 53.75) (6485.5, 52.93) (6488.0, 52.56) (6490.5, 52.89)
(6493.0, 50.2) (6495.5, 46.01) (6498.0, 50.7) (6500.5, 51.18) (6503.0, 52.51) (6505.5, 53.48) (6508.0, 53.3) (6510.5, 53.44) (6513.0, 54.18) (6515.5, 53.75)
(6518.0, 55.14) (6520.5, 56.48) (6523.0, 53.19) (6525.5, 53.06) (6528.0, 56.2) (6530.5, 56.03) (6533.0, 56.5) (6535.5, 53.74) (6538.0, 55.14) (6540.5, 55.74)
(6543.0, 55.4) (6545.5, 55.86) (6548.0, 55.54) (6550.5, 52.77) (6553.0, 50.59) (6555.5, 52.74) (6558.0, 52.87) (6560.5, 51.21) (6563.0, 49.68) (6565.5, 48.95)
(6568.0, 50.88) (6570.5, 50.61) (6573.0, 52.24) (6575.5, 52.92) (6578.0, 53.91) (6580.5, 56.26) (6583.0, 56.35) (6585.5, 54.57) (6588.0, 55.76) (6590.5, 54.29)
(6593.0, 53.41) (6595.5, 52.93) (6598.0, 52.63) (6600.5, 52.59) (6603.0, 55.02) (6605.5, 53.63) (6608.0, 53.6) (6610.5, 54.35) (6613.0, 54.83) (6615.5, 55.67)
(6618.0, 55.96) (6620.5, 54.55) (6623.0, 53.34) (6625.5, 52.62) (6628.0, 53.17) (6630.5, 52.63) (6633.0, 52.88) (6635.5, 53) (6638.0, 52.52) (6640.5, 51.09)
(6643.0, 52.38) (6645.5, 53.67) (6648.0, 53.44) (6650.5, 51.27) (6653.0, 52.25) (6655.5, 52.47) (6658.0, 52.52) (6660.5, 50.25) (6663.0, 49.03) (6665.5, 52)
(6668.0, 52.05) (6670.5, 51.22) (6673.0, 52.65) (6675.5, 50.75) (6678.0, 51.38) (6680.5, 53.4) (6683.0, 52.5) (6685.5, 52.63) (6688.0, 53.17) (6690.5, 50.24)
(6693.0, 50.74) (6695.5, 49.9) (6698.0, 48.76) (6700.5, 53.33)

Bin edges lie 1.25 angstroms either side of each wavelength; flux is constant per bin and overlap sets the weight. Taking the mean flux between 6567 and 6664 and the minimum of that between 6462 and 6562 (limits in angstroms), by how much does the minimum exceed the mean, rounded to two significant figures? -7.2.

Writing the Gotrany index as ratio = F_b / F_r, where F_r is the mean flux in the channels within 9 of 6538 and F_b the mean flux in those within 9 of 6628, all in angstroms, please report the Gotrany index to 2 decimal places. 0.96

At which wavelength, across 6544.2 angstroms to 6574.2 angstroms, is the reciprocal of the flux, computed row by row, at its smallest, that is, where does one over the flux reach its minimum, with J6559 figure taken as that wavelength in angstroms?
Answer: 6545.5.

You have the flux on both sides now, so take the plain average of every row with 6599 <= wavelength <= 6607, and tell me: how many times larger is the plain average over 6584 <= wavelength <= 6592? 1.02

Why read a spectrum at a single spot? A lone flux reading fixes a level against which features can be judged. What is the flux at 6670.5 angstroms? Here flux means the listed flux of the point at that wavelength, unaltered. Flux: 51.22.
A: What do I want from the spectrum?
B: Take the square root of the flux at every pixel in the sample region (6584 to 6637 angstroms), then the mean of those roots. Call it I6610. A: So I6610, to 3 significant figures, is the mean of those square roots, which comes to 7.34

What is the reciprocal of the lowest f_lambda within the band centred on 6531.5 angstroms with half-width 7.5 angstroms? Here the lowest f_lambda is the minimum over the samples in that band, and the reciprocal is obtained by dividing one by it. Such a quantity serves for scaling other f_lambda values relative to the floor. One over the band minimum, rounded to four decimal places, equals 0.0188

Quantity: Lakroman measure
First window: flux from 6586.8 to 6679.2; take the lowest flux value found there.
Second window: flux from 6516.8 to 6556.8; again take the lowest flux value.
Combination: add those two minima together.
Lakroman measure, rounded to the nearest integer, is 100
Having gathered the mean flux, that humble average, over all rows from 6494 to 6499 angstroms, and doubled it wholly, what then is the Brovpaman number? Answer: 96.7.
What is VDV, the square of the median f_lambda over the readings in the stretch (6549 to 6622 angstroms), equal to 2853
